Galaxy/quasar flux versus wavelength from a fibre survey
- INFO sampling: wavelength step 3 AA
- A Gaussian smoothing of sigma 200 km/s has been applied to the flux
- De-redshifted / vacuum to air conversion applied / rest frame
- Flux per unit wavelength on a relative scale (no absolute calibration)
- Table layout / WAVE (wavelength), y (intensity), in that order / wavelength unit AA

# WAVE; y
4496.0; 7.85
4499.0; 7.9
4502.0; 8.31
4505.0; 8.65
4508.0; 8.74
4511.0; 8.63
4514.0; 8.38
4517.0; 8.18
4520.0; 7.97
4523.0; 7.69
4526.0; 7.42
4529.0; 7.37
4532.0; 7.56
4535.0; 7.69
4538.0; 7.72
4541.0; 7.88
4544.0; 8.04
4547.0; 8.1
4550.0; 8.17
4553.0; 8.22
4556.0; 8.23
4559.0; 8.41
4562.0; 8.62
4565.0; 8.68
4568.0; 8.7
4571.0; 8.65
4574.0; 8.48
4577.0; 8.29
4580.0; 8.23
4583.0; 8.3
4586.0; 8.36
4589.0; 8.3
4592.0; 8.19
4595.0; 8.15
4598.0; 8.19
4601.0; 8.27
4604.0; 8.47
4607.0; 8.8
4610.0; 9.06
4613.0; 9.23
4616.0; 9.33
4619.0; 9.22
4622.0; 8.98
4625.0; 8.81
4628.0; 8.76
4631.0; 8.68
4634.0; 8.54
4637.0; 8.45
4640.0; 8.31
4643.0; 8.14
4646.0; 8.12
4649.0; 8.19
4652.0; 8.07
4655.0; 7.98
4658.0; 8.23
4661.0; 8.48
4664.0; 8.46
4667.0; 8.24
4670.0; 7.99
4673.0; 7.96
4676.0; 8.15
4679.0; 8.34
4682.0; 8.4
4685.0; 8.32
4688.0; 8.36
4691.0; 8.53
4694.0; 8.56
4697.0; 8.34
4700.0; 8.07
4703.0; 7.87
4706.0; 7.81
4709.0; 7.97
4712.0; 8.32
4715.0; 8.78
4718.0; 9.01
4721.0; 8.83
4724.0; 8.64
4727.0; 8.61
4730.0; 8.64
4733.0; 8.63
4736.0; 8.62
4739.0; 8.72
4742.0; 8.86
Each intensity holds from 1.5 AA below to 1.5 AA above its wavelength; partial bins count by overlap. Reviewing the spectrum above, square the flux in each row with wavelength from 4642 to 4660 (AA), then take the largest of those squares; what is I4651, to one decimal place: 67.7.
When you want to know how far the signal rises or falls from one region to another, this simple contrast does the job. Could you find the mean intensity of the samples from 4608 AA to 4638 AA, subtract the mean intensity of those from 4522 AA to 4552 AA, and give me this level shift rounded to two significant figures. 1.1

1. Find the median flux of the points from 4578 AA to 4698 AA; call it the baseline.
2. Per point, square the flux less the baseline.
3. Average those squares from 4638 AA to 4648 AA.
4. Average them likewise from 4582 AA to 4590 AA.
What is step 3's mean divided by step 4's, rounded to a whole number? 25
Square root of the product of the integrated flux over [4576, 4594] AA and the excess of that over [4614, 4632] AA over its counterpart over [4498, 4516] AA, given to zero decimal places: 38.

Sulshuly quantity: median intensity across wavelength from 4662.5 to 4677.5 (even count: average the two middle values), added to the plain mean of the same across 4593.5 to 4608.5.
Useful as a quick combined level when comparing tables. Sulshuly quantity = 16.5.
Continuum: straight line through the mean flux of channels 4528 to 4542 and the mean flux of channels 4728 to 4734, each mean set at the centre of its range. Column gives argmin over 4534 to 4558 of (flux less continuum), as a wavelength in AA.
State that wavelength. 4535.0 AA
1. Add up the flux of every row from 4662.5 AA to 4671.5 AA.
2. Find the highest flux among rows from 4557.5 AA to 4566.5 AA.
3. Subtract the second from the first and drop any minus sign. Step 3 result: 16.0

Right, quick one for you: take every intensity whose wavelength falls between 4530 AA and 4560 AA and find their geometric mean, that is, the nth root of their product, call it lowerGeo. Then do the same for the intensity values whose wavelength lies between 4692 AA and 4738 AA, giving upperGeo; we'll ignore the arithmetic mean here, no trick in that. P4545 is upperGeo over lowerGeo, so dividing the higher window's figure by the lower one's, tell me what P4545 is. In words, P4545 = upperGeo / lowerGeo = 1.06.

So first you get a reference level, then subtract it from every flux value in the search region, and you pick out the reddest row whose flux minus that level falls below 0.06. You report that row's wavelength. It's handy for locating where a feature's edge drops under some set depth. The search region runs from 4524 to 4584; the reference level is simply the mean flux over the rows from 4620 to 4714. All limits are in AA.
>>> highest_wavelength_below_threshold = 4583.0 AA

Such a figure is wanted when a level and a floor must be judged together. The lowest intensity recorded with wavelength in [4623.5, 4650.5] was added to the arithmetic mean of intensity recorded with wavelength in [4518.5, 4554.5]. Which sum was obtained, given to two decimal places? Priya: 15.94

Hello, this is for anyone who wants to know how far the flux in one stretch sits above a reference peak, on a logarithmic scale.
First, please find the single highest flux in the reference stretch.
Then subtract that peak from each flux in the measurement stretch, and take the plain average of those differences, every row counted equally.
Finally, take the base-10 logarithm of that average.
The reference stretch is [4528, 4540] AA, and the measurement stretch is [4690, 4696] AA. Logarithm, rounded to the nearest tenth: -0.1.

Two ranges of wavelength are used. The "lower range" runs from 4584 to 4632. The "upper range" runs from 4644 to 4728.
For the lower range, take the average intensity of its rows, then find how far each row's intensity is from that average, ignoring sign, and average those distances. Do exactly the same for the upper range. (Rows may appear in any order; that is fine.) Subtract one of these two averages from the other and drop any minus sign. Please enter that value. 0.11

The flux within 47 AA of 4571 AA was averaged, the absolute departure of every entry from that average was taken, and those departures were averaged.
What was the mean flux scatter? 0.34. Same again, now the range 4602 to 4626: 0.22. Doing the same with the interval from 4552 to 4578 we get 0.17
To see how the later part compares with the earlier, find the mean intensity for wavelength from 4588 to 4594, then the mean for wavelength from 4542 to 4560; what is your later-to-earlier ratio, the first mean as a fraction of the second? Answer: 1.01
